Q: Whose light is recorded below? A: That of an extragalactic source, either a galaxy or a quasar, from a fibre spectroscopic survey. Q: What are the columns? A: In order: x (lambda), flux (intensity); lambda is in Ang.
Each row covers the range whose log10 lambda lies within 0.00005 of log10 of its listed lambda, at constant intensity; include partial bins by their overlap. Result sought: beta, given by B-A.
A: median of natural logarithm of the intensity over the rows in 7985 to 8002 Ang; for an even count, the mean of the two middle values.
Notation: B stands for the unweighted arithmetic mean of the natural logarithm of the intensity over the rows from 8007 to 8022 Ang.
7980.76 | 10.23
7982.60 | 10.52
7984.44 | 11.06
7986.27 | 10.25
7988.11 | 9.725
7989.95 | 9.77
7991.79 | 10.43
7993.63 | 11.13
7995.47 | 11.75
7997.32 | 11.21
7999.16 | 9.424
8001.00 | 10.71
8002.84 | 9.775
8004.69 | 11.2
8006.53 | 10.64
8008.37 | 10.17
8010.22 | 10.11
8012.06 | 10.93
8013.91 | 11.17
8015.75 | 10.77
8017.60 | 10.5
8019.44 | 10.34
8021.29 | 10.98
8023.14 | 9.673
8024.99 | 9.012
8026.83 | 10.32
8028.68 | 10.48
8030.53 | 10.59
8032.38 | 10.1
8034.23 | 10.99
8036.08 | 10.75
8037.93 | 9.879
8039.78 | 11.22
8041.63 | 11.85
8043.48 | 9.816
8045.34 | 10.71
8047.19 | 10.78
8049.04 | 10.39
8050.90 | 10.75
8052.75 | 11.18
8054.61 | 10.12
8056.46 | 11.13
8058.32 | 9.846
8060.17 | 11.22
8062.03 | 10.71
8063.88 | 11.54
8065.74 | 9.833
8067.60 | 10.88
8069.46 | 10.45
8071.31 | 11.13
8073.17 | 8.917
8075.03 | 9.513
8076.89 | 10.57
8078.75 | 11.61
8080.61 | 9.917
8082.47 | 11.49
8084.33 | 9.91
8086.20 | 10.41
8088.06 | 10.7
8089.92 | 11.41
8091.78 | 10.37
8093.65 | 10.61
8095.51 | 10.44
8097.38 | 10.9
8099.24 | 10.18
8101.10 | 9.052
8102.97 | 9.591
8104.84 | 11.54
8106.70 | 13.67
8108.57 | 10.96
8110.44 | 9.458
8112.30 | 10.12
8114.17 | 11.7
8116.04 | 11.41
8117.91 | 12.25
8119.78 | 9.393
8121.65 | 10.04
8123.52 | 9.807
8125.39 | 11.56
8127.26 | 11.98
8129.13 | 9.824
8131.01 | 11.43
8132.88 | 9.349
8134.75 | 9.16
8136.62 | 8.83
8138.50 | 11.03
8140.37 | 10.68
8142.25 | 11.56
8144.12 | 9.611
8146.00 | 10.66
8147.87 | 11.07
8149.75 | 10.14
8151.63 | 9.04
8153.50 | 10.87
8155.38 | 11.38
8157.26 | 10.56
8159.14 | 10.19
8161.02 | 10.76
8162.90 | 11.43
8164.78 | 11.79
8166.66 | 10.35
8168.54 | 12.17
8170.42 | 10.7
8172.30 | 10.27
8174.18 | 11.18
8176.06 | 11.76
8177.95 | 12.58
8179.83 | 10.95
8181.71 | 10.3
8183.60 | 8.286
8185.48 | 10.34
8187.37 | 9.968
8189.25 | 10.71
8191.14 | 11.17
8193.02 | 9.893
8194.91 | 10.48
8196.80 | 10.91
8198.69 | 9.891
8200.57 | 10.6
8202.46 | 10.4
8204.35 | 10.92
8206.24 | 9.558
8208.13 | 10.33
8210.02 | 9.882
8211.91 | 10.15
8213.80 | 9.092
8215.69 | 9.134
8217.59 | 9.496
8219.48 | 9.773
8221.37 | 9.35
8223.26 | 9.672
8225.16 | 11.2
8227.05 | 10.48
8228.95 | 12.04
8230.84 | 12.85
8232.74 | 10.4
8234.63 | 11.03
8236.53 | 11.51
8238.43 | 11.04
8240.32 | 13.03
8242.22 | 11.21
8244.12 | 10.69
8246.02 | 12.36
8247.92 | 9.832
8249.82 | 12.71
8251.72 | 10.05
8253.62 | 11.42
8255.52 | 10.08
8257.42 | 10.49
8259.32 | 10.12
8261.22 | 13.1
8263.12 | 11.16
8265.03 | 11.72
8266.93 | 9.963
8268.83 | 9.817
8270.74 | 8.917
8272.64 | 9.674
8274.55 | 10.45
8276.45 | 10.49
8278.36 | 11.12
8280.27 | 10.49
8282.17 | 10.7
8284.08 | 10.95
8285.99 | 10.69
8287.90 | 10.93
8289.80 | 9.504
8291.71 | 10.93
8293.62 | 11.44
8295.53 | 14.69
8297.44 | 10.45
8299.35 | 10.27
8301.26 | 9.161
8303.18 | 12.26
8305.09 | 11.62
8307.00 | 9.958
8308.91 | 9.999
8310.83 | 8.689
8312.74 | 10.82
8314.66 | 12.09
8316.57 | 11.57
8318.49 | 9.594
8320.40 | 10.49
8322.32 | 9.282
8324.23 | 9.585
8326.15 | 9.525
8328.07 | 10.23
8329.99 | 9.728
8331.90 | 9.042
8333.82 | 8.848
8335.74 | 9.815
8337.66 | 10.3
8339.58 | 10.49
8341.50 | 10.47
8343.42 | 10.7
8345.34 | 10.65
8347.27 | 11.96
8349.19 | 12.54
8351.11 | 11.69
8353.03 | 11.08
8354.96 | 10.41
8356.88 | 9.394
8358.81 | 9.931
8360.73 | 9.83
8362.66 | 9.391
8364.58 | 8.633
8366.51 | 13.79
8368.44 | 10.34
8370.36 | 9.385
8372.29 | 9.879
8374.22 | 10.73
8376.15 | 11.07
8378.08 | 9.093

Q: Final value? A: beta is 0.018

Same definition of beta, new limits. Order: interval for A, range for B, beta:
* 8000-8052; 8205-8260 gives -0.001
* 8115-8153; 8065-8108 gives 0.012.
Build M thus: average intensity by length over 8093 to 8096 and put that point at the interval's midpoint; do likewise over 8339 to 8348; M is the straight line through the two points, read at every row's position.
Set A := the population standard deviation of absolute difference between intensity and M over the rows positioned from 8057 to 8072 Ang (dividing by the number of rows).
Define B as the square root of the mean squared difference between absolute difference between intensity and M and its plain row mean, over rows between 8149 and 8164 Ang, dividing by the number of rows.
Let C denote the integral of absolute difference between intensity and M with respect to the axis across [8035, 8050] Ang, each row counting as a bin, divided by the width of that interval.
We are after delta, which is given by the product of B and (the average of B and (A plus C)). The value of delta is 0.29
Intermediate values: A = 0.29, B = 0.46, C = 0.5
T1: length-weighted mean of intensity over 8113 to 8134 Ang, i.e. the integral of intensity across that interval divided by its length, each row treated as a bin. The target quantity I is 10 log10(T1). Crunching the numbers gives 10.3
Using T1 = 10.77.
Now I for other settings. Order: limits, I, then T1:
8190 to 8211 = 10.2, 10.37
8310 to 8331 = 10.1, 10.15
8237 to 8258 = 10.5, 11.19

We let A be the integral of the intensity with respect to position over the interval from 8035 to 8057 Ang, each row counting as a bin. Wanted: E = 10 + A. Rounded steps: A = 236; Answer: 246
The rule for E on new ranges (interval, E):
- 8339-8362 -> 257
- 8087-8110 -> 257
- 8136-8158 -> 240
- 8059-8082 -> 252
